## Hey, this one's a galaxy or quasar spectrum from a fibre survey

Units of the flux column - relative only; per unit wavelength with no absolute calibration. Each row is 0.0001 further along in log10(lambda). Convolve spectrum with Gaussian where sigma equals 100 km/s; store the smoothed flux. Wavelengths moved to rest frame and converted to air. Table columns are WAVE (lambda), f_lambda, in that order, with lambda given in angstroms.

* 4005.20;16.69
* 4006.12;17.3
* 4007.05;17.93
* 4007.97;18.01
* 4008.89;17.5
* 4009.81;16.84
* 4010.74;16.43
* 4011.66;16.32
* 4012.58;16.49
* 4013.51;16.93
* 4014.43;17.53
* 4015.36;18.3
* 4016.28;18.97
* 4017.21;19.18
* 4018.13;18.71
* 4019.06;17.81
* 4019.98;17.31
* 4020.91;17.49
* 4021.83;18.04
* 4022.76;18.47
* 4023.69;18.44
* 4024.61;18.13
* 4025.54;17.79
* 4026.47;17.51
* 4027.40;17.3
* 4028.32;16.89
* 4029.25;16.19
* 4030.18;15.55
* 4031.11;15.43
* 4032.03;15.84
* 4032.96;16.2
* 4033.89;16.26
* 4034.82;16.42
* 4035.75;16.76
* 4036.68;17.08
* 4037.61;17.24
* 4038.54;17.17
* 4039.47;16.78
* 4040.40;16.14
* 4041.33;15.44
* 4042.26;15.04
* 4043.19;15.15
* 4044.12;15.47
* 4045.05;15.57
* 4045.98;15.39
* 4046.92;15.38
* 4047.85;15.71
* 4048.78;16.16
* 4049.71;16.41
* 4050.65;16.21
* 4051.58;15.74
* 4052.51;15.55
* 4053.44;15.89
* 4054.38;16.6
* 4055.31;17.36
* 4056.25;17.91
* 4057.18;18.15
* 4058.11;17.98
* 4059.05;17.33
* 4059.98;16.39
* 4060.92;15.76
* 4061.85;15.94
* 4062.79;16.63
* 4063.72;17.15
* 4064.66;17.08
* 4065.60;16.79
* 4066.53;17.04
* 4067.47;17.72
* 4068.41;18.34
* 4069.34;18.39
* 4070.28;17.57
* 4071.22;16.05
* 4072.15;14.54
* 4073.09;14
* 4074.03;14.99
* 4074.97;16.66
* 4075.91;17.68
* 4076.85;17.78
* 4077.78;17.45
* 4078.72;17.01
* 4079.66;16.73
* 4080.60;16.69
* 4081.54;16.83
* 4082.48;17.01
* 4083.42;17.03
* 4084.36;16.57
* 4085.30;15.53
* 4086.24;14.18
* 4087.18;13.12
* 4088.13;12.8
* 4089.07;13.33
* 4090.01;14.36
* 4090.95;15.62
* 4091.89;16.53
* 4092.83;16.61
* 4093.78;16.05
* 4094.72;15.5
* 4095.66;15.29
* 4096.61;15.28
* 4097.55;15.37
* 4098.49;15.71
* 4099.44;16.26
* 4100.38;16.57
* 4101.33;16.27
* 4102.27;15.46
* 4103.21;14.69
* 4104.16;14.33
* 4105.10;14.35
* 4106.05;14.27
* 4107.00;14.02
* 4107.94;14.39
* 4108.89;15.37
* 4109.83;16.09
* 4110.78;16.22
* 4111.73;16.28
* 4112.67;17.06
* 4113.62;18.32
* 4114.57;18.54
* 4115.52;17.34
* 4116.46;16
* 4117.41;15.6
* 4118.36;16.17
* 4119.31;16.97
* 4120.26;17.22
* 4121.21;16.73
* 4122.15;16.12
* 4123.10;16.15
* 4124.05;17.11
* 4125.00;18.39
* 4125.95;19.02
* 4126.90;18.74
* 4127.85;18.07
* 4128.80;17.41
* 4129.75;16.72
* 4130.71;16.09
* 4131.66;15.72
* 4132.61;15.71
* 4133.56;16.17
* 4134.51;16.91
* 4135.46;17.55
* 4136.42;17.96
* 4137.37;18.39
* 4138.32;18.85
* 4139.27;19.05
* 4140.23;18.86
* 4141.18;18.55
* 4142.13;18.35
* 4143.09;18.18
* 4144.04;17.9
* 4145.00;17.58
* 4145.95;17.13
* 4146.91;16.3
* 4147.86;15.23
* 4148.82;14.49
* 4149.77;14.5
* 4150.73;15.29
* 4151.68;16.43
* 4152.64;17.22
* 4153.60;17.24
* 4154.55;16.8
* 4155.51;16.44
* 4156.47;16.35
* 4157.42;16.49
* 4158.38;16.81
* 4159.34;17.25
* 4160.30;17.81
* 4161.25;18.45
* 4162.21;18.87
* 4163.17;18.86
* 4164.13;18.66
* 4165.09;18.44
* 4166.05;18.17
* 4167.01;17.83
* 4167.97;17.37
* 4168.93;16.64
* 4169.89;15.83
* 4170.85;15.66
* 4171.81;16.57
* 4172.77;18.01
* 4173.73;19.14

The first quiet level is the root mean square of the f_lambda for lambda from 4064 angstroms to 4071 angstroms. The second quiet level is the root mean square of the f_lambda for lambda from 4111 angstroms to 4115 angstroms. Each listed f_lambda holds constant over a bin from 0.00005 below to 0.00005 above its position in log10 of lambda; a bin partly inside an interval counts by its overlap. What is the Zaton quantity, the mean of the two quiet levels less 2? 15.6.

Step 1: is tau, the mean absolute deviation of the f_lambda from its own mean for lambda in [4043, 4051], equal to 0.4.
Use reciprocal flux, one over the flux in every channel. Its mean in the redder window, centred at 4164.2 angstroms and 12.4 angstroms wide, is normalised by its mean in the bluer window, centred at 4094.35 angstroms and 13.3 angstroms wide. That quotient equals 0.86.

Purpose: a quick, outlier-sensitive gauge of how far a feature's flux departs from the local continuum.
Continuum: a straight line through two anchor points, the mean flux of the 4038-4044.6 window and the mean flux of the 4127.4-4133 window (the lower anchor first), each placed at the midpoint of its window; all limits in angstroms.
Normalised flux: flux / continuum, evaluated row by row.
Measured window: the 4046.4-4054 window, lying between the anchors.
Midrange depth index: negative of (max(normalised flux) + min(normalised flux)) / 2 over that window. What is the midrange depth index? -1.00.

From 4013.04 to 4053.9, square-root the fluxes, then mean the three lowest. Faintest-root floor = 3.90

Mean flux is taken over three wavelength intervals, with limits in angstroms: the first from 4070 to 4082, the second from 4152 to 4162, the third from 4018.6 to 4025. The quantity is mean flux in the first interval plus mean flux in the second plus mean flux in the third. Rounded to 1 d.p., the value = 51.5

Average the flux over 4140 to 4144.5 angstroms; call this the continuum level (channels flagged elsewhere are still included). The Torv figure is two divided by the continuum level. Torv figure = 0.109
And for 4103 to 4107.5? 0.140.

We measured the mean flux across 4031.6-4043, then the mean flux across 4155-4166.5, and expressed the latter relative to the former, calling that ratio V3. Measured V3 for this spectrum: 1.08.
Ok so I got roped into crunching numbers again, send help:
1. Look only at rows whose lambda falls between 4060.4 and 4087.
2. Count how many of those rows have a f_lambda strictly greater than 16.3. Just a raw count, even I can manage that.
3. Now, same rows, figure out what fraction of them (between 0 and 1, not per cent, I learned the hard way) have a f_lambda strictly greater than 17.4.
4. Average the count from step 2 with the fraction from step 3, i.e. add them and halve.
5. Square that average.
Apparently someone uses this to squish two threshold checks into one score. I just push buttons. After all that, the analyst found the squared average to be 103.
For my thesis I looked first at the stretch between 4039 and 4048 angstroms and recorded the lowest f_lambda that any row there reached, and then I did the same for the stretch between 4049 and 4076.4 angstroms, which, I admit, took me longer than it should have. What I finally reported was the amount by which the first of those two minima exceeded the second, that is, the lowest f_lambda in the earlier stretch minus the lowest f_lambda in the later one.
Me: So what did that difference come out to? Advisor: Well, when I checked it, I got 1.0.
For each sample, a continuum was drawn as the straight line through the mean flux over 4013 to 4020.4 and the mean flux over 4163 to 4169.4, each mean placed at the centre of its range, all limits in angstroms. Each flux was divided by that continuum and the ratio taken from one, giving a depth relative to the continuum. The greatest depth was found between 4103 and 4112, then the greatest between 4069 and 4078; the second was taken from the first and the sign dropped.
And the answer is 0.002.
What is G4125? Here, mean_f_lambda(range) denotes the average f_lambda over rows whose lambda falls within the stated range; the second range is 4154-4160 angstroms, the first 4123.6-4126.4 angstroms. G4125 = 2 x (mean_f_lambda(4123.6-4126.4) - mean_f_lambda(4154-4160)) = 3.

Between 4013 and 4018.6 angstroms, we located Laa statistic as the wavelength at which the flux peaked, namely 4017.21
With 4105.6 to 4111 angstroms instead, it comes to 4110.78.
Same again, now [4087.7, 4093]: 4092.83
